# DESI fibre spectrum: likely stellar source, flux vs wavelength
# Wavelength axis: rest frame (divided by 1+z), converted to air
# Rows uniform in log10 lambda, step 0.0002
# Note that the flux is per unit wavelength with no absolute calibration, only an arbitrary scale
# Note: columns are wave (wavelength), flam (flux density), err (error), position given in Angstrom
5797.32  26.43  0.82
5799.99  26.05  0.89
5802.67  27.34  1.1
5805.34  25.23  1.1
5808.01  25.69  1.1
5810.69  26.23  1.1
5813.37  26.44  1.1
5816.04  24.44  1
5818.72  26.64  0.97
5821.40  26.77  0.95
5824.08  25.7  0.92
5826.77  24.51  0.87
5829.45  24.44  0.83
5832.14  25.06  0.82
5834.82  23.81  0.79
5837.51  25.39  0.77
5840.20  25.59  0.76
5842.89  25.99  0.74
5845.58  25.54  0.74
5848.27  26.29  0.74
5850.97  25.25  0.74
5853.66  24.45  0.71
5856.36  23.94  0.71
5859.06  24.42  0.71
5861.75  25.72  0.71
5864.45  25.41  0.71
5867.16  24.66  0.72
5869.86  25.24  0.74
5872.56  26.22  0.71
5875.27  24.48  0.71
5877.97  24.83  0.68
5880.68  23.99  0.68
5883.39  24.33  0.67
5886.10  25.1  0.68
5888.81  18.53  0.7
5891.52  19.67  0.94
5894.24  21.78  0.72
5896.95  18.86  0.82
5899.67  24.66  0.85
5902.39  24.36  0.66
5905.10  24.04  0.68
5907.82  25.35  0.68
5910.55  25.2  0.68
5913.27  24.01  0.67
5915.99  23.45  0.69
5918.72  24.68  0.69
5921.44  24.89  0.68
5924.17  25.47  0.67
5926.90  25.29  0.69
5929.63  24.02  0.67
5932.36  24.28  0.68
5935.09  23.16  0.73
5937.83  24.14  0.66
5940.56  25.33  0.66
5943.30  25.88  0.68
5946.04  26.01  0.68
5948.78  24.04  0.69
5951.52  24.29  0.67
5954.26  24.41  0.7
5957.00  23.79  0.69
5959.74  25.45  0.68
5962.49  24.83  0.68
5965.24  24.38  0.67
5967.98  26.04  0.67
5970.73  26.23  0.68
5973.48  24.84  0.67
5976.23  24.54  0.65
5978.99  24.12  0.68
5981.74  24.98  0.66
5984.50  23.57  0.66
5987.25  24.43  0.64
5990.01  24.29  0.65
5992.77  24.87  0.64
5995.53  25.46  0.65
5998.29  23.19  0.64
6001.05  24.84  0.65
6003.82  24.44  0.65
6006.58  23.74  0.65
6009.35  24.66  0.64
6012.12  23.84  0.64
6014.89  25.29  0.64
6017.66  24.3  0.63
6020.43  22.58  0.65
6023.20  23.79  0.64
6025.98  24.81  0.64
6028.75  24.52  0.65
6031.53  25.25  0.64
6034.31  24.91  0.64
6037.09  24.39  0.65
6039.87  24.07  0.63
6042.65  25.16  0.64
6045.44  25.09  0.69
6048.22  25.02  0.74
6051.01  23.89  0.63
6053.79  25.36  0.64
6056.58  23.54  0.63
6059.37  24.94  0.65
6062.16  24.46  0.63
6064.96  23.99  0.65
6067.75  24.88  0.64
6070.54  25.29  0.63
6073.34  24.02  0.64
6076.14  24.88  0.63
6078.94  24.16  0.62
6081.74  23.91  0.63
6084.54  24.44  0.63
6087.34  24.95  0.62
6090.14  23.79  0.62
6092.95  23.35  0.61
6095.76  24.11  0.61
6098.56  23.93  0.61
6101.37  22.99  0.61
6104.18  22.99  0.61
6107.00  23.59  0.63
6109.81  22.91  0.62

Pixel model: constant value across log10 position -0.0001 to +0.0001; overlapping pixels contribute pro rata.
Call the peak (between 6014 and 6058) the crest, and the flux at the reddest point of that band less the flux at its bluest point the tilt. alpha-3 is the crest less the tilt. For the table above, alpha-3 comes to 27.1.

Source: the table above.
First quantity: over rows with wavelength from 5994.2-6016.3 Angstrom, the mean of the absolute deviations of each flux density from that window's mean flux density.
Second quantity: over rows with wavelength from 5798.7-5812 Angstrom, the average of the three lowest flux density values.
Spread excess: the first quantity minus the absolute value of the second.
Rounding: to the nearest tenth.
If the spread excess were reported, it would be -25.0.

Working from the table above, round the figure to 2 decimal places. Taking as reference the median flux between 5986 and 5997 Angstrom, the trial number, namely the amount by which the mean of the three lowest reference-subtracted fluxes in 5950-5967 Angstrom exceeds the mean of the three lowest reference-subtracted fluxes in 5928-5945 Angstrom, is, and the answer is 0.38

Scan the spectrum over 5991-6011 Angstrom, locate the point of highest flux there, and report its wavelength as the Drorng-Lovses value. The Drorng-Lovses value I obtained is 5995.53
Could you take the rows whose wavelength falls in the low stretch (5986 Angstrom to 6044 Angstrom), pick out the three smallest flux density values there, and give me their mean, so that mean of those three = 23.2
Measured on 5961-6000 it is 23.6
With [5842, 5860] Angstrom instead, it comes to 24.3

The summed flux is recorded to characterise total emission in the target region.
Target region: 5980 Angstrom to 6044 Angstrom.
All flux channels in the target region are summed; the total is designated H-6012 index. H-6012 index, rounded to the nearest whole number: 561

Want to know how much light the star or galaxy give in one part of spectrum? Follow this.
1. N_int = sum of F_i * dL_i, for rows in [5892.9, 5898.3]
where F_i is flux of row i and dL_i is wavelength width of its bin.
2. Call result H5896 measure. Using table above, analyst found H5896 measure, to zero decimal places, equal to 110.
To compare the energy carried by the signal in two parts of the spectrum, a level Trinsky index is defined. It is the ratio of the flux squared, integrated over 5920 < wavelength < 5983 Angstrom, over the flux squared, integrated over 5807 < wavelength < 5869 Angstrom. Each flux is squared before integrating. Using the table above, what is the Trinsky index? 0.98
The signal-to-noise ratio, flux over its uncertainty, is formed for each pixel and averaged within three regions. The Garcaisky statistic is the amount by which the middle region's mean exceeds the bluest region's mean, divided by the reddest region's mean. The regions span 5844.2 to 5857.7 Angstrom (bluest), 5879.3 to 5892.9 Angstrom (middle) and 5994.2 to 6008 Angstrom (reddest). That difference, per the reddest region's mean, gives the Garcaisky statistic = -0.09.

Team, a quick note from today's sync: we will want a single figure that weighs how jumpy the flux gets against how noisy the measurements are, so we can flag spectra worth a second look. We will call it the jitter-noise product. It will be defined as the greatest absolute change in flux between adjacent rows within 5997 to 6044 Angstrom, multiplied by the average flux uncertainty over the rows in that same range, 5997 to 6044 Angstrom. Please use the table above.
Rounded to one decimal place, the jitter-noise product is 1.1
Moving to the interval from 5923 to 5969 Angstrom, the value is 1.3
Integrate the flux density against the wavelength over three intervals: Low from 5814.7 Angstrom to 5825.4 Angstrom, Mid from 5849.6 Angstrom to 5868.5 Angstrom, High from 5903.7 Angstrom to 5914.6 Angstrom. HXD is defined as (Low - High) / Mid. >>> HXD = 0.0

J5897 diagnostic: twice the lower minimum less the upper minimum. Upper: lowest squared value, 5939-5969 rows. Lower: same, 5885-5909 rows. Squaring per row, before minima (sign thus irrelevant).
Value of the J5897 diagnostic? 121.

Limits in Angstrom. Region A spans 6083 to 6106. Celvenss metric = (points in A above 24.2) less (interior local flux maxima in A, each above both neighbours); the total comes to 0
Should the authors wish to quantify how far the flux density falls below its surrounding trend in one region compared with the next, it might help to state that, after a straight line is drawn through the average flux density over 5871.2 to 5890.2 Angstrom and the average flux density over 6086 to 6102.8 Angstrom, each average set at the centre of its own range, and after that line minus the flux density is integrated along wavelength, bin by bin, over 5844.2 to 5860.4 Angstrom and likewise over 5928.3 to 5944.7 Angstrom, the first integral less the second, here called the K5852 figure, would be -7.7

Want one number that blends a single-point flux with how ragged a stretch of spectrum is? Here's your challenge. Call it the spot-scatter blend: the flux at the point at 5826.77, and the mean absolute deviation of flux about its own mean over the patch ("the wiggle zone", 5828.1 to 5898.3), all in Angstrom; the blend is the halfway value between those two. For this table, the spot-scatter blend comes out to 13.0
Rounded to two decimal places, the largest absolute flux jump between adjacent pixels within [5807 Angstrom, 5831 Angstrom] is 2.20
